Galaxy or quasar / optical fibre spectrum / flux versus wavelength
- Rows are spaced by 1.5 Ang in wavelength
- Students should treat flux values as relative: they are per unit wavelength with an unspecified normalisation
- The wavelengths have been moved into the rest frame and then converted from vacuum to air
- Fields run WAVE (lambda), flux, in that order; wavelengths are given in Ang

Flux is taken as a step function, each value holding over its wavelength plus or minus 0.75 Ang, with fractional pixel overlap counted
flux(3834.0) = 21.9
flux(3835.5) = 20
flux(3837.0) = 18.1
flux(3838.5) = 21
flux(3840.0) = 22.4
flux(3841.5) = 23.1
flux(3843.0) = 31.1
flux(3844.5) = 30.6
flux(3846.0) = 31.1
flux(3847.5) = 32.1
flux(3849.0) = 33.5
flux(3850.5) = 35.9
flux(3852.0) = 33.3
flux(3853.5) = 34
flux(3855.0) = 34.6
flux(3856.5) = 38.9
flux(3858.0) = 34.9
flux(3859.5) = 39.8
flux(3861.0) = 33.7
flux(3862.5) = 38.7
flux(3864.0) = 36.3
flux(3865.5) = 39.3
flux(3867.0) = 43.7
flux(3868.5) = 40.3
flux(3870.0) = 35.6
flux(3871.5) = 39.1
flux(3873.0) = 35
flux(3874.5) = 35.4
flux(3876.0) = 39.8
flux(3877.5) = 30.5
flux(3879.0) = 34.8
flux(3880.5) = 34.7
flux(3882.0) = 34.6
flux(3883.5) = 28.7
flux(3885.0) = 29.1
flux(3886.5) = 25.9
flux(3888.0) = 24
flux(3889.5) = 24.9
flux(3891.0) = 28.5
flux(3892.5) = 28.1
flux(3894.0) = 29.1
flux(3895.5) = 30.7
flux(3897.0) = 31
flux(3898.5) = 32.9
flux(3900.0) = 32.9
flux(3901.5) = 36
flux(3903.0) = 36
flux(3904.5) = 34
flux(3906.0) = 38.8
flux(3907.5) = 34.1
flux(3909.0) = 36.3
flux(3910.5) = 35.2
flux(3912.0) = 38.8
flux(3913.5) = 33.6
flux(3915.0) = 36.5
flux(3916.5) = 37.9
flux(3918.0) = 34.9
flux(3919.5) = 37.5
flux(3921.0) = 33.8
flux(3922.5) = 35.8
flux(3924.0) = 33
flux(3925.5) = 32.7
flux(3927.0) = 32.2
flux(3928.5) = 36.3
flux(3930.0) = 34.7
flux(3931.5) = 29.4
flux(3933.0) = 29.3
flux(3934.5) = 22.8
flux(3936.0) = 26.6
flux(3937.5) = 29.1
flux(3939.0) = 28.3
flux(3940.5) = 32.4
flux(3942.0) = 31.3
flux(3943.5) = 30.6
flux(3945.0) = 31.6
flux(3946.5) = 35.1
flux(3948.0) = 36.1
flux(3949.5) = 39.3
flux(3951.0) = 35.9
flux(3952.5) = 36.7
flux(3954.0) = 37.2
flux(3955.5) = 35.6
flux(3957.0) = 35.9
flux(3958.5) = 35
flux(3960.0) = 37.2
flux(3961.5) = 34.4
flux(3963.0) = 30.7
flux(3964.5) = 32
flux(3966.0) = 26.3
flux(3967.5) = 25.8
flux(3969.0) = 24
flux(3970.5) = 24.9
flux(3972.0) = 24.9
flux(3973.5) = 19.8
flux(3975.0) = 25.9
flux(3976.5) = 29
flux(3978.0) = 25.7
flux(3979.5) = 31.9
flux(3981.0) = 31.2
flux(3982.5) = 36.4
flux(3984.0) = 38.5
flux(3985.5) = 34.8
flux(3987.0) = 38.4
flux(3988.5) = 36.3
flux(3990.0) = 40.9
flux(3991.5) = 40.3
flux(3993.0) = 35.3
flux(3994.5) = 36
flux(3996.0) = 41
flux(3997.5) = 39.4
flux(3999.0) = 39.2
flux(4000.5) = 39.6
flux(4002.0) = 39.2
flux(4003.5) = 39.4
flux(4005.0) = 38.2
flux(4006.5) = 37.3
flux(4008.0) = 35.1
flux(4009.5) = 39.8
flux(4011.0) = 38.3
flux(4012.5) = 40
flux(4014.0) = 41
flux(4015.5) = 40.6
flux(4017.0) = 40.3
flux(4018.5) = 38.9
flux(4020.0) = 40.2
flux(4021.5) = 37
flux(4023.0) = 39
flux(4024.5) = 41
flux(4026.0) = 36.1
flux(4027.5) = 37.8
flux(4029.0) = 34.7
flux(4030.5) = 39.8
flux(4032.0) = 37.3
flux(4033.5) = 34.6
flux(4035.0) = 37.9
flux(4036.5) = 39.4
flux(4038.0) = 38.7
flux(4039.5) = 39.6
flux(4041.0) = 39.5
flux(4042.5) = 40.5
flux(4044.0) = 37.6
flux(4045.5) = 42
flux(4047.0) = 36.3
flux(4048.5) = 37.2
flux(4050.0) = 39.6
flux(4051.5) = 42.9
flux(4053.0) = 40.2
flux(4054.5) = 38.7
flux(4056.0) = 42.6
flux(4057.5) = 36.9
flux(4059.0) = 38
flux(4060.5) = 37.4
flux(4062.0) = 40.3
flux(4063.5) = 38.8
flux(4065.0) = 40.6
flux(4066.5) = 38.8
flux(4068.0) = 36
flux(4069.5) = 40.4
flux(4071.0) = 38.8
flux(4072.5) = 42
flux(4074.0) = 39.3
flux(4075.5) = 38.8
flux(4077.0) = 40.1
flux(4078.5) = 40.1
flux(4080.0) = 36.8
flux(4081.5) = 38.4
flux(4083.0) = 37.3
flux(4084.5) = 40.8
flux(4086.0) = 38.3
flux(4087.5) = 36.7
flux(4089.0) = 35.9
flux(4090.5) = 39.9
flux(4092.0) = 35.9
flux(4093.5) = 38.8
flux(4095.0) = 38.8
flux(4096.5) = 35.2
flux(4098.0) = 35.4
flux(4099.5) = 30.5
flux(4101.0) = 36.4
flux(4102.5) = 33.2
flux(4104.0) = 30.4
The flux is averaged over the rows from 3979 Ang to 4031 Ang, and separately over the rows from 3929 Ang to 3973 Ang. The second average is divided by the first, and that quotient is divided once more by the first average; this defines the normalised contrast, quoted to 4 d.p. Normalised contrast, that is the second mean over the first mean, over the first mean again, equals 0.0217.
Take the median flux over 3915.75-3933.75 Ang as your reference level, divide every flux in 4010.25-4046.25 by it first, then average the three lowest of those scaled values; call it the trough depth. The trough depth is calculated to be 1.03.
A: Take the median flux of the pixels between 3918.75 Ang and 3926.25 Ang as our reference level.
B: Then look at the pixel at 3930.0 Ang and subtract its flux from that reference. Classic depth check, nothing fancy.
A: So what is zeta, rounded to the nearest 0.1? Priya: -0.9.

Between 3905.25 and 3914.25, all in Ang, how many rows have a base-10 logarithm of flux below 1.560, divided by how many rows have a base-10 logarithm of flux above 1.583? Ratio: 2.0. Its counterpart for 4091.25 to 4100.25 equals 2.0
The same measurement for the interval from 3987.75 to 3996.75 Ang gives 1.0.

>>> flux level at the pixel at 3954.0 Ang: 37.2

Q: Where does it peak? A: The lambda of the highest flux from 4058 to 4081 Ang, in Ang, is 4072.5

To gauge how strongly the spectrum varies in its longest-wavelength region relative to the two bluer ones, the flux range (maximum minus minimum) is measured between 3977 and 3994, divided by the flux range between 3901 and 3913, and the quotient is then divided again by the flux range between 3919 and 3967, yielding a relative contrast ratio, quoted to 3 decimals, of 0.192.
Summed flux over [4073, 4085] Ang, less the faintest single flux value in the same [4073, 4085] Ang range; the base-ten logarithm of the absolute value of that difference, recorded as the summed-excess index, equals 2.44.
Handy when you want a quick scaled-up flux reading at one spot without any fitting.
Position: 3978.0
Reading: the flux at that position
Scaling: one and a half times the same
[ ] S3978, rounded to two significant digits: 39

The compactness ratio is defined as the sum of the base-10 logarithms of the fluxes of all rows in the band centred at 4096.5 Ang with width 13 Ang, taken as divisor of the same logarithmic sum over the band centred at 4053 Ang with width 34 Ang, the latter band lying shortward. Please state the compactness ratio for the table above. 2.6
